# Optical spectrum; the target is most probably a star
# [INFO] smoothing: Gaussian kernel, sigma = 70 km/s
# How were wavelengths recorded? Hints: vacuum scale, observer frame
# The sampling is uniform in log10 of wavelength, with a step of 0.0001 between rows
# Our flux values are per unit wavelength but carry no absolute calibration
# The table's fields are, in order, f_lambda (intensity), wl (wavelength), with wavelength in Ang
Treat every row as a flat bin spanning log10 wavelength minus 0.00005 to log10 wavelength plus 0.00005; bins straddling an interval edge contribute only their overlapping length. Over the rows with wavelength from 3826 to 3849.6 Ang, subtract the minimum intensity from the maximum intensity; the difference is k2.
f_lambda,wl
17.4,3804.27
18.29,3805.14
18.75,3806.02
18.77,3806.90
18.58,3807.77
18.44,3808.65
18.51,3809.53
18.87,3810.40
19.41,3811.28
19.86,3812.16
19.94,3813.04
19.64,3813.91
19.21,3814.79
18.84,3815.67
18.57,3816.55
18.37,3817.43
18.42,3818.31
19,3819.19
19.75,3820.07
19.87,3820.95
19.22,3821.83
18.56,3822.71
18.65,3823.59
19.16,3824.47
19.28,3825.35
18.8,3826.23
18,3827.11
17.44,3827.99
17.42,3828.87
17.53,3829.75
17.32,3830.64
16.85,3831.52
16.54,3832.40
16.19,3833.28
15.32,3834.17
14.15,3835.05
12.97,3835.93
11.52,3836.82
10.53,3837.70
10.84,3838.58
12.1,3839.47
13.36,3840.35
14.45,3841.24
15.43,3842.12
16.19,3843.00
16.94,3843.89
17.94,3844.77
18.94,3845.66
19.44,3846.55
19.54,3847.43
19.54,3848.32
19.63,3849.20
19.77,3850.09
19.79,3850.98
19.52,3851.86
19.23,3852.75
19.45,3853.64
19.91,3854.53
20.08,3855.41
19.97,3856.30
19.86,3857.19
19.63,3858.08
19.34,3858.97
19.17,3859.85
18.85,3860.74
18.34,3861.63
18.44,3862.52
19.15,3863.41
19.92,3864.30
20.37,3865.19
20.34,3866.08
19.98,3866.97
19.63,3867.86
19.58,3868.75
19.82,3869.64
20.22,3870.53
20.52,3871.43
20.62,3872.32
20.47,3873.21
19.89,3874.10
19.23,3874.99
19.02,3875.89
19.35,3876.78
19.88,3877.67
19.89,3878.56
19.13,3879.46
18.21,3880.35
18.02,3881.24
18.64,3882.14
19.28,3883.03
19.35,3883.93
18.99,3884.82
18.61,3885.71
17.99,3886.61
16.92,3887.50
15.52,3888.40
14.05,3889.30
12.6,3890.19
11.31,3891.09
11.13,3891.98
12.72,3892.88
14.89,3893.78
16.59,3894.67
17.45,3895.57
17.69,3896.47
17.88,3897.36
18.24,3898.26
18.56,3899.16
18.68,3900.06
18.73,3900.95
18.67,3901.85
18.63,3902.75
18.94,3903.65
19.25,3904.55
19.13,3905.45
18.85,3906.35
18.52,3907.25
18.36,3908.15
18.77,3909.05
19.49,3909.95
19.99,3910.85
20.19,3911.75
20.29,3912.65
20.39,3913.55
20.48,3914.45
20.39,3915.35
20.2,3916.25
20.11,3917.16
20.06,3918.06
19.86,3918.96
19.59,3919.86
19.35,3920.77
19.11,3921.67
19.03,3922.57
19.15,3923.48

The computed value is 9.1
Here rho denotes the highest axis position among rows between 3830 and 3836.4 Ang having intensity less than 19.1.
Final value 3835.93 Ang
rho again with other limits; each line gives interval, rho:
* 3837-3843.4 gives 3843.00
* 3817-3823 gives 3822.71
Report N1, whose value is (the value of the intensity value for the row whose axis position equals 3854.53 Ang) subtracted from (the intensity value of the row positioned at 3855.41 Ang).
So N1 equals 0.2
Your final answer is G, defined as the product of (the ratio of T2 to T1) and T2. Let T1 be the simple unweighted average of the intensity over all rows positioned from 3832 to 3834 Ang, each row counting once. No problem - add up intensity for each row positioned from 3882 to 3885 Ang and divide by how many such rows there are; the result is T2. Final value 22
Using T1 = 16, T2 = 19.1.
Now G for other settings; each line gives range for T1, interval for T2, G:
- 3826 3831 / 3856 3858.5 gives 22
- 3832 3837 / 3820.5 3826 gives 25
